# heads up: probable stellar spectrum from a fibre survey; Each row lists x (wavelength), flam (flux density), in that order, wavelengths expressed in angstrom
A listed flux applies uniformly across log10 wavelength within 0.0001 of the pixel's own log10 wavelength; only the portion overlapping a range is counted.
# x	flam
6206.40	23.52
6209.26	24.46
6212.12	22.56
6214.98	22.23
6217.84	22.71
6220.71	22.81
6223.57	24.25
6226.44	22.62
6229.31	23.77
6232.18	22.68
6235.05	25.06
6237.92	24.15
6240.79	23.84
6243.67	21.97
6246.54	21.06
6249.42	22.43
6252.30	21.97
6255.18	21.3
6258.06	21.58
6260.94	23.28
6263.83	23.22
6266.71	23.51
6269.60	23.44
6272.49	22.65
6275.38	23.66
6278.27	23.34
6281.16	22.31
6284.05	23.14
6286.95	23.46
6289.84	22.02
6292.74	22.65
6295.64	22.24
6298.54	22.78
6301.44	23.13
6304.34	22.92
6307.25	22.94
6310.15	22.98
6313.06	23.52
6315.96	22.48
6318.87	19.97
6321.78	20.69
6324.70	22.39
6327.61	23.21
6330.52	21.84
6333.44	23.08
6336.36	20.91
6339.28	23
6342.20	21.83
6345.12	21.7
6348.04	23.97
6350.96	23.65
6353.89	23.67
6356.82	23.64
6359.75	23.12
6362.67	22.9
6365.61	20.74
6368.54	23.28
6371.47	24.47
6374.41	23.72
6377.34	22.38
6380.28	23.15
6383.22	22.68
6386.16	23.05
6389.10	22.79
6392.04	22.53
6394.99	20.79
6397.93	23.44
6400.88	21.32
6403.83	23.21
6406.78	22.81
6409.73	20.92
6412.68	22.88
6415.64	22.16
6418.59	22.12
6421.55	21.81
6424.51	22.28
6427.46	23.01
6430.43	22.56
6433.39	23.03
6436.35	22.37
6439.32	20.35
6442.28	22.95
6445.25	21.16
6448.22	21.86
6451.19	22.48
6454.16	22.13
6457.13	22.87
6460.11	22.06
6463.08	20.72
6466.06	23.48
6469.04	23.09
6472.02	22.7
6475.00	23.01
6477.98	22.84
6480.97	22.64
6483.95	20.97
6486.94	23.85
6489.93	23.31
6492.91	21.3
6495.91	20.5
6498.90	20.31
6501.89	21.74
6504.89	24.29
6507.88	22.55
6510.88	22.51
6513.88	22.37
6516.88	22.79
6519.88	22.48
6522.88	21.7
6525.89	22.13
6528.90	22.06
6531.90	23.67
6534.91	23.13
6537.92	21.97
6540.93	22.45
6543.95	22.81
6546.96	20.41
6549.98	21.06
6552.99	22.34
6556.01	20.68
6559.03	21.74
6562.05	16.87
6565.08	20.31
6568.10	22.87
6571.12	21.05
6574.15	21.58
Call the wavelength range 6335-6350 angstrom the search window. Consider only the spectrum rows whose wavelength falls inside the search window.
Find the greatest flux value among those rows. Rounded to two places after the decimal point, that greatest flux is 23.97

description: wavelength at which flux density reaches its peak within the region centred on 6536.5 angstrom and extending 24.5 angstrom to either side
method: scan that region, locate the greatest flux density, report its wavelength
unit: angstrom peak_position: 6531.90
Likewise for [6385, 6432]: 6397.93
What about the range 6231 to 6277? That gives 6235.05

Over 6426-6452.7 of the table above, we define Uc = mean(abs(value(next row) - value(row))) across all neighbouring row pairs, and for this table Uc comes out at 1.16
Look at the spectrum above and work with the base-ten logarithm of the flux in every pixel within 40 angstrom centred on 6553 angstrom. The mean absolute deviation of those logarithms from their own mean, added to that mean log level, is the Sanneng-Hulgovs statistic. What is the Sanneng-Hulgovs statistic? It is 1.35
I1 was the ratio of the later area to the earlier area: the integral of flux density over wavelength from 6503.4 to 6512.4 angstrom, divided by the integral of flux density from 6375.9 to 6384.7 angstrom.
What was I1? 1.04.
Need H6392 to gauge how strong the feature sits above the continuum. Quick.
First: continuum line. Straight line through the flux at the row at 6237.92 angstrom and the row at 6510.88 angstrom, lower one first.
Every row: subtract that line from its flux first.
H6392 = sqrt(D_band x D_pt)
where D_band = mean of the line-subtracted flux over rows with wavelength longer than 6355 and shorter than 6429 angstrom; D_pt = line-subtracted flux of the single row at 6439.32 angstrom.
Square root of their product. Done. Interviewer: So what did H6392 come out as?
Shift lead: 1.3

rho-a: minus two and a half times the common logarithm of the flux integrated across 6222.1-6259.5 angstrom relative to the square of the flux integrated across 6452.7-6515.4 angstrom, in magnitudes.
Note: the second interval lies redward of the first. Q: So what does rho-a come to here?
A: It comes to 8.4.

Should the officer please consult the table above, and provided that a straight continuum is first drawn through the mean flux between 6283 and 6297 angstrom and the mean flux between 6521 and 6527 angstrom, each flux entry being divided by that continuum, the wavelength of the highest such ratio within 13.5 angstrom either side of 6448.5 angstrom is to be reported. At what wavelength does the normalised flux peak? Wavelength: 6442.28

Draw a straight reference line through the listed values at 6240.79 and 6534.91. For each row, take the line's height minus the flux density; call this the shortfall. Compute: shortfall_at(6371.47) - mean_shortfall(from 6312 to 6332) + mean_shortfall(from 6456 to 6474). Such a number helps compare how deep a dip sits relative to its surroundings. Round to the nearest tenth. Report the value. -1.8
